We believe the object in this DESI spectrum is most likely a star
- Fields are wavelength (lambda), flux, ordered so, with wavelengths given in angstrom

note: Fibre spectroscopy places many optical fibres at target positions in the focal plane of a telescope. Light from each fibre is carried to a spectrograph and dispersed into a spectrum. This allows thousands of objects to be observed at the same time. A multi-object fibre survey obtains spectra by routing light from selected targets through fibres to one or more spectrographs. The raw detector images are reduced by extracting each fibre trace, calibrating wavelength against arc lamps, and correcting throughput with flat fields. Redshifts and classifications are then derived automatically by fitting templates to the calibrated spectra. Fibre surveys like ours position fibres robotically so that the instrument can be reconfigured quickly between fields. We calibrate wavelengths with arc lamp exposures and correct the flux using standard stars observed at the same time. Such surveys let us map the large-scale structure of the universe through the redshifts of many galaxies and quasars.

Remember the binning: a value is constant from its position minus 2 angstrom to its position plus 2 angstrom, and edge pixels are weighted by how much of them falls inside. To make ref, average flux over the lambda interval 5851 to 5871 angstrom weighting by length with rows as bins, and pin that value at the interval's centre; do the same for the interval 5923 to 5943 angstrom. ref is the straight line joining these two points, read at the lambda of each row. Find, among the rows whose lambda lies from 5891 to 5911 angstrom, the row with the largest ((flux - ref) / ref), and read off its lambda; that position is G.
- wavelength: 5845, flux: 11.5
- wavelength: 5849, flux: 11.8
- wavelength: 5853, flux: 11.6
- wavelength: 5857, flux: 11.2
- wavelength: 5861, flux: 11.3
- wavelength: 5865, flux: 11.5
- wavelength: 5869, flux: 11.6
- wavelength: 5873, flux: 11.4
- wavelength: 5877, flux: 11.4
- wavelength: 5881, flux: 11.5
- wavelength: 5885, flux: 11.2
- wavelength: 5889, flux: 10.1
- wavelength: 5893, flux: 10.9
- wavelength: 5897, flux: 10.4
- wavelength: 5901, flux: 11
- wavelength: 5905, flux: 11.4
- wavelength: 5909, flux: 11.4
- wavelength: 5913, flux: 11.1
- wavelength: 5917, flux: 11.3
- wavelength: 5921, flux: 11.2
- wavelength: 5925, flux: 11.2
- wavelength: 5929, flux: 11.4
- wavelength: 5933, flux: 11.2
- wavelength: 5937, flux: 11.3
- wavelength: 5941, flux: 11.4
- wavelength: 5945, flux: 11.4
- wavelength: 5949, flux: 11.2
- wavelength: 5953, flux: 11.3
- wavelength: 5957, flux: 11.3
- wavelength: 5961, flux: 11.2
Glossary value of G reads 5909 angstrom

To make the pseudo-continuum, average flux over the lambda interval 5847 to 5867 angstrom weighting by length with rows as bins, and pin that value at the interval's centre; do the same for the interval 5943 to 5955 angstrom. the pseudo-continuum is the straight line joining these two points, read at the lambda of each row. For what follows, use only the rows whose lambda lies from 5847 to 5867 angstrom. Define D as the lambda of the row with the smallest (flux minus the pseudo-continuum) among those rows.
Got 5857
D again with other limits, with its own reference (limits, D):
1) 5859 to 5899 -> 5889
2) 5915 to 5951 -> 5921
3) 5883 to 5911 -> 5889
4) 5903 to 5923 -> 5913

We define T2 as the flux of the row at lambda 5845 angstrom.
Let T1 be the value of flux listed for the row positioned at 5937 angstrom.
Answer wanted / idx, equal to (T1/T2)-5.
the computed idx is -4.02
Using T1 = 11.3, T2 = 11.5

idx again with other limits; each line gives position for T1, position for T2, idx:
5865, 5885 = -3.97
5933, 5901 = -3.98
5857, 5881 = -4.03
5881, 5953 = -3.98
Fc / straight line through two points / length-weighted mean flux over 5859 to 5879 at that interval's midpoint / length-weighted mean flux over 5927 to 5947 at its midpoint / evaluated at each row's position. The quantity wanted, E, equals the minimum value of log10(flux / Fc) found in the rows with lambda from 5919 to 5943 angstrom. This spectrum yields -0.0063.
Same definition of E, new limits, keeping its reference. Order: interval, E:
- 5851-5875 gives -0.0099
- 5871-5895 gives -0.0530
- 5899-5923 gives -0.0152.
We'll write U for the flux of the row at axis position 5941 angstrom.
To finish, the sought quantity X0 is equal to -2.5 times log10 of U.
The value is -2.64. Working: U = 11.4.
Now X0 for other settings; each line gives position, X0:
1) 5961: -2.62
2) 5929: -2.64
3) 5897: -2.54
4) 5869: -2.66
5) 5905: -2.64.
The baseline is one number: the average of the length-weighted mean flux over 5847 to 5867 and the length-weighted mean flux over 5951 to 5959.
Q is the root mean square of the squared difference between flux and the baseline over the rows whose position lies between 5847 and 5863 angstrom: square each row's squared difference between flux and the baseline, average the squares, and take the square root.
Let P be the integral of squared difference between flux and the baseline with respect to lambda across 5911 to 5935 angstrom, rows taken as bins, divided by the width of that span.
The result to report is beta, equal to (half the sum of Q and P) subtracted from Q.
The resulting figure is 0.028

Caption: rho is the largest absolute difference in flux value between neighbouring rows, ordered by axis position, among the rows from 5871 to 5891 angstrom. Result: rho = 1.10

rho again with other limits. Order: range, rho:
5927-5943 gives 0.20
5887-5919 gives 0.80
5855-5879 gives 0.20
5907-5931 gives 0.30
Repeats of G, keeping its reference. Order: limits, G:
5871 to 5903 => 5881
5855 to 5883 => 5869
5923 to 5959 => 5945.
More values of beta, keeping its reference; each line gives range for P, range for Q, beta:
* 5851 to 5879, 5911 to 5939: 0.010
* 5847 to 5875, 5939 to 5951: -0.012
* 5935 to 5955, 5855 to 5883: 0.006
